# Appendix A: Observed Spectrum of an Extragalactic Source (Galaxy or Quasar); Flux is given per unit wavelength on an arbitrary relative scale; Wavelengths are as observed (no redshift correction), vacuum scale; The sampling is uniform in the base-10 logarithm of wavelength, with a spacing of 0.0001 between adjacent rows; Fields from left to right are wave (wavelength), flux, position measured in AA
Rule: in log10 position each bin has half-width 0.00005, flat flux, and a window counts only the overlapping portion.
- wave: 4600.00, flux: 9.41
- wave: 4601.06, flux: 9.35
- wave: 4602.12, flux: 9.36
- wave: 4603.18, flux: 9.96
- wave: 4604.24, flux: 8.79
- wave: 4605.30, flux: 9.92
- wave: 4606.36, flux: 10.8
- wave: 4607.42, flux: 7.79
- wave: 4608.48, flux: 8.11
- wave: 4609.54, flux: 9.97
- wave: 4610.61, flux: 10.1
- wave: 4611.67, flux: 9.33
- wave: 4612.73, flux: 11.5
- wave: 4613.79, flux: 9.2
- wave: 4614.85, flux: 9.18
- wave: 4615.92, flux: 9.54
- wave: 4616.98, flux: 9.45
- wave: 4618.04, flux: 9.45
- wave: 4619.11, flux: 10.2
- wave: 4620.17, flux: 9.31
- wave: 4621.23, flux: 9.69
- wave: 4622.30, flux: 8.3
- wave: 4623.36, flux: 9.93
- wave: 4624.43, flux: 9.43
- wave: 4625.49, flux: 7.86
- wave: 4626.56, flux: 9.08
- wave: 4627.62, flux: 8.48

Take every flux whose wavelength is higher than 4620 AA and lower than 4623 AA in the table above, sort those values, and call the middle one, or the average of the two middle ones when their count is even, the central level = 9.31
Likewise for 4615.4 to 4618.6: 9.45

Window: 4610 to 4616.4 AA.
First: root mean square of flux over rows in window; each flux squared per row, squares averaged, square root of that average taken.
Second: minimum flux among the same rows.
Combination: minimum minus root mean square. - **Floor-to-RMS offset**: -0.66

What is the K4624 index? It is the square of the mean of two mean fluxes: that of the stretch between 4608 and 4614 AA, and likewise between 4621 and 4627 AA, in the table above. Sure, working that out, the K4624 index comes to 88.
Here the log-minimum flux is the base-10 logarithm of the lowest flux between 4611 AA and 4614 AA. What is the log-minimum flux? 0.964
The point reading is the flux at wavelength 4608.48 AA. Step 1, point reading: 8.11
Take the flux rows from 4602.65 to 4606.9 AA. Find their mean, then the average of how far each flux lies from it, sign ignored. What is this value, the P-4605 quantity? 0.539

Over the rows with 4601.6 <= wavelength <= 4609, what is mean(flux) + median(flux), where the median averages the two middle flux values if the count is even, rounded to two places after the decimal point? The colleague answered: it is 18.61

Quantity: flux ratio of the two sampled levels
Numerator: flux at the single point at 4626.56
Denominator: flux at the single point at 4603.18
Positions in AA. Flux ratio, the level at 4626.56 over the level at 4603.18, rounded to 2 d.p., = 0.91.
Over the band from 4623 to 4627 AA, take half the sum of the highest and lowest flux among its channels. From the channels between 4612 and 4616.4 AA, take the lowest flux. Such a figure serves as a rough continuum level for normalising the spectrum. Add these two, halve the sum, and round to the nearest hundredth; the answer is 9.04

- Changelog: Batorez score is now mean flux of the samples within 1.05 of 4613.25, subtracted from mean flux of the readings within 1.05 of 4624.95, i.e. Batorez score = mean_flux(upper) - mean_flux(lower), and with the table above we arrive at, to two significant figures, -1.7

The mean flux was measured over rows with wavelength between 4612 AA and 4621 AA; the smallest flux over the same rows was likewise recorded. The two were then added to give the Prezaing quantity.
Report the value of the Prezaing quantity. 18.9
